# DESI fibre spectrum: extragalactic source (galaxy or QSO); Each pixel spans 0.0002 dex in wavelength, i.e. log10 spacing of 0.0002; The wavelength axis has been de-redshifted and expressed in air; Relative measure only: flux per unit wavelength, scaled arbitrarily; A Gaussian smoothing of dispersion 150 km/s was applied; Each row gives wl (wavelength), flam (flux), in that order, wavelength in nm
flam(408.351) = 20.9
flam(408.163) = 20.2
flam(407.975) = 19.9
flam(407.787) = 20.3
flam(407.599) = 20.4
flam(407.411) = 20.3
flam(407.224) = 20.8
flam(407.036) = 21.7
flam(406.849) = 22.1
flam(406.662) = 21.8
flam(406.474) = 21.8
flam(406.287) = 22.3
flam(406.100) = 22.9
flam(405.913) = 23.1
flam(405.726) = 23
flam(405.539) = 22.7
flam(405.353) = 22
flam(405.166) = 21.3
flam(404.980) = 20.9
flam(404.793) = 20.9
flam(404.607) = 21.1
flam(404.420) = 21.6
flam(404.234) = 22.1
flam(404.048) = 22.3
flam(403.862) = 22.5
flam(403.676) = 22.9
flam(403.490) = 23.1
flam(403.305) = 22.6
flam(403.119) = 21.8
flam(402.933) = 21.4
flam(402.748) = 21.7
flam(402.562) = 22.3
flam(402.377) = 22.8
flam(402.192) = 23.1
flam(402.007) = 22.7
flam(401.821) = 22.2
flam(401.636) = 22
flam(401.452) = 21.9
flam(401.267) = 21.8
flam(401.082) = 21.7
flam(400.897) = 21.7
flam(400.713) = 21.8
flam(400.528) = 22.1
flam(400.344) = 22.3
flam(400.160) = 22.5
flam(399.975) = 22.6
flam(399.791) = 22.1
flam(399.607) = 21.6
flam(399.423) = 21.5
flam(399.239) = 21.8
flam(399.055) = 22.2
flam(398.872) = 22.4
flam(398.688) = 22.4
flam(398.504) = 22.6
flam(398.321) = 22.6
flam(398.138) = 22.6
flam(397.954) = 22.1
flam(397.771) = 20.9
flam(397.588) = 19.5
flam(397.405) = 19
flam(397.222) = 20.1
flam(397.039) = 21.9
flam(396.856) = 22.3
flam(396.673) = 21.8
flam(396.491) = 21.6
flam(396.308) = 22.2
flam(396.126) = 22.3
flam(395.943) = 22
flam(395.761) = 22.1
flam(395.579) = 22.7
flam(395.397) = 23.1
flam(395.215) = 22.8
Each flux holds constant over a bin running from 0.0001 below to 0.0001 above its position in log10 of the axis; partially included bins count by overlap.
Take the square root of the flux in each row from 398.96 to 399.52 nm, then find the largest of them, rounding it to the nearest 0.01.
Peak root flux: 4.71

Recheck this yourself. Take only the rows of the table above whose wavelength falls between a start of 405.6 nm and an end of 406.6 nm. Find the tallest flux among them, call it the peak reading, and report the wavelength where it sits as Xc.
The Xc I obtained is 405.913 nm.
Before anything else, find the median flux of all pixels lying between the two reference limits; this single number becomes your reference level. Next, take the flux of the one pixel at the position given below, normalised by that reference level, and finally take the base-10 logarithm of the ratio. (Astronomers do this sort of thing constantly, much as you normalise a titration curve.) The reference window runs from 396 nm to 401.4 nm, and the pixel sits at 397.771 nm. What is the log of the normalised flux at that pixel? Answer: -0.02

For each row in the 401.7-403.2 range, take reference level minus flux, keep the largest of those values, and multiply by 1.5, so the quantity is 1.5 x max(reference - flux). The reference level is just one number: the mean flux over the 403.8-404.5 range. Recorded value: 1.1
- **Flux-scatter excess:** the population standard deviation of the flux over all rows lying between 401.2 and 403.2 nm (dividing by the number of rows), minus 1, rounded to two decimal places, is -0.50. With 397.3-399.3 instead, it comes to 0.23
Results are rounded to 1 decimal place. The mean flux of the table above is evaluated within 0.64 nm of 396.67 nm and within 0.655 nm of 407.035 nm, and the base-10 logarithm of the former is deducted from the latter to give 19.9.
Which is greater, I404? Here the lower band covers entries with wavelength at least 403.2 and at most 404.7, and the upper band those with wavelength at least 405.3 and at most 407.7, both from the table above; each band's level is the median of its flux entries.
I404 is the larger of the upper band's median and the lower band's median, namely 22.4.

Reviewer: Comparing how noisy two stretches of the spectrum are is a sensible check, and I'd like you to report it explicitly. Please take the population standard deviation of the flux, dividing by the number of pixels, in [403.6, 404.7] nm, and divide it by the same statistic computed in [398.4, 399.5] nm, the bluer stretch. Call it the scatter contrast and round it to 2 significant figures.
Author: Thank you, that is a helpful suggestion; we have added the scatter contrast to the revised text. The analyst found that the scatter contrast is 1.5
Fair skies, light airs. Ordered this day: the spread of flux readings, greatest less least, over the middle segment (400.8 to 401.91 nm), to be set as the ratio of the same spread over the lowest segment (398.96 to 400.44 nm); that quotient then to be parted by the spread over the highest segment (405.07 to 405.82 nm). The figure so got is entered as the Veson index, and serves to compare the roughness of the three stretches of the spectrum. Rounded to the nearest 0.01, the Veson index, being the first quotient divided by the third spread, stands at 0.27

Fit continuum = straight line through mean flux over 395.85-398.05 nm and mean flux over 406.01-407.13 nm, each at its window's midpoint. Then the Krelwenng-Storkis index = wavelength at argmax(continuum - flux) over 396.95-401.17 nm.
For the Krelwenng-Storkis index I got 397.405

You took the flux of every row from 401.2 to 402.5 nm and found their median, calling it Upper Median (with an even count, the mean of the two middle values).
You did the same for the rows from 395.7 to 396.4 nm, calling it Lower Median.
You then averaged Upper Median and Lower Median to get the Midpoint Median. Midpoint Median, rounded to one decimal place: 22.2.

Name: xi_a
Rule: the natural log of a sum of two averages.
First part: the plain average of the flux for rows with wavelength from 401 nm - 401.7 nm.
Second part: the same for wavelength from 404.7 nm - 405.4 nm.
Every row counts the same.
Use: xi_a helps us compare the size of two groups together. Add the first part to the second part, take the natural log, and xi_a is 3.76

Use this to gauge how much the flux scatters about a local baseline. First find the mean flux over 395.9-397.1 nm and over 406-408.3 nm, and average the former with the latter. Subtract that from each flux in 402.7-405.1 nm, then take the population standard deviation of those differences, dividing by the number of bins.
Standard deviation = 0.71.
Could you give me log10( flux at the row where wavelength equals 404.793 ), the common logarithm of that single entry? 1.32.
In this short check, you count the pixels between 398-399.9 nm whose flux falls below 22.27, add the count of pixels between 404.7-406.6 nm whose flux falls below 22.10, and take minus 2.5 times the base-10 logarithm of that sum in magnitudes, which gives -2.50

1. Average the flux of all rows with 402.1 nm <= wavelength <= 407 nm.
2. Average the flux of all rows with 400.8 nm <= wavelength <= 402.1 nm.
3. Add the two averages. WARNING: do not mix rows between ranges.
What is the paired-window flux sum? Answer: 44.2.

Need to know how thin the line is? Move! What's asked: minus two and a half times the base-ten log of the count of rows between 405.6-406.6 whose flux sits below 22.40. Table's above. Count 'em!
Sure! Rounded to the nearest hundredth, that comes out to -0.75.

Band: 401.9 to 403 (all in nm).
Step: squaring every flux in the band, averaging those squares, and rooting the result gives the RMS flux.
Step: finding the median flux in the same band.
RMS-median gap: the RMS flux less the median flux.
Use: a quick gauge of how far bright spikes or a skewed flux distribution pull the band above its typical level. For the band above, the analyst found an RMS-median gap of -0.16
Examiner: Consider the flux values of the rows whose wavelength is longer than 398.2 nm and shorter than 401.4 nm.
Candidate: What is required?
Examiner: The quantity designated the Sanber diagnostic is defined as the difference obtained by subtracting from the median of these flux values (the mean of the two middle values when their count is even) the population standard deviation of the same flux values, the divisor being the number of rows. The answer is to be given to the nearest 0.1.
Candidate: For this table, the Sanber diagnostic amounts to 21.7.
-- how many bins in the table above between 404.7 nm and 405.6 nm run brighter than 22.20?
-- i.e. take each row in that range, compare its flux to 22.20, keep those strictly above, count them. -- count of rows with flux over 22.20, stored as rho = 1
